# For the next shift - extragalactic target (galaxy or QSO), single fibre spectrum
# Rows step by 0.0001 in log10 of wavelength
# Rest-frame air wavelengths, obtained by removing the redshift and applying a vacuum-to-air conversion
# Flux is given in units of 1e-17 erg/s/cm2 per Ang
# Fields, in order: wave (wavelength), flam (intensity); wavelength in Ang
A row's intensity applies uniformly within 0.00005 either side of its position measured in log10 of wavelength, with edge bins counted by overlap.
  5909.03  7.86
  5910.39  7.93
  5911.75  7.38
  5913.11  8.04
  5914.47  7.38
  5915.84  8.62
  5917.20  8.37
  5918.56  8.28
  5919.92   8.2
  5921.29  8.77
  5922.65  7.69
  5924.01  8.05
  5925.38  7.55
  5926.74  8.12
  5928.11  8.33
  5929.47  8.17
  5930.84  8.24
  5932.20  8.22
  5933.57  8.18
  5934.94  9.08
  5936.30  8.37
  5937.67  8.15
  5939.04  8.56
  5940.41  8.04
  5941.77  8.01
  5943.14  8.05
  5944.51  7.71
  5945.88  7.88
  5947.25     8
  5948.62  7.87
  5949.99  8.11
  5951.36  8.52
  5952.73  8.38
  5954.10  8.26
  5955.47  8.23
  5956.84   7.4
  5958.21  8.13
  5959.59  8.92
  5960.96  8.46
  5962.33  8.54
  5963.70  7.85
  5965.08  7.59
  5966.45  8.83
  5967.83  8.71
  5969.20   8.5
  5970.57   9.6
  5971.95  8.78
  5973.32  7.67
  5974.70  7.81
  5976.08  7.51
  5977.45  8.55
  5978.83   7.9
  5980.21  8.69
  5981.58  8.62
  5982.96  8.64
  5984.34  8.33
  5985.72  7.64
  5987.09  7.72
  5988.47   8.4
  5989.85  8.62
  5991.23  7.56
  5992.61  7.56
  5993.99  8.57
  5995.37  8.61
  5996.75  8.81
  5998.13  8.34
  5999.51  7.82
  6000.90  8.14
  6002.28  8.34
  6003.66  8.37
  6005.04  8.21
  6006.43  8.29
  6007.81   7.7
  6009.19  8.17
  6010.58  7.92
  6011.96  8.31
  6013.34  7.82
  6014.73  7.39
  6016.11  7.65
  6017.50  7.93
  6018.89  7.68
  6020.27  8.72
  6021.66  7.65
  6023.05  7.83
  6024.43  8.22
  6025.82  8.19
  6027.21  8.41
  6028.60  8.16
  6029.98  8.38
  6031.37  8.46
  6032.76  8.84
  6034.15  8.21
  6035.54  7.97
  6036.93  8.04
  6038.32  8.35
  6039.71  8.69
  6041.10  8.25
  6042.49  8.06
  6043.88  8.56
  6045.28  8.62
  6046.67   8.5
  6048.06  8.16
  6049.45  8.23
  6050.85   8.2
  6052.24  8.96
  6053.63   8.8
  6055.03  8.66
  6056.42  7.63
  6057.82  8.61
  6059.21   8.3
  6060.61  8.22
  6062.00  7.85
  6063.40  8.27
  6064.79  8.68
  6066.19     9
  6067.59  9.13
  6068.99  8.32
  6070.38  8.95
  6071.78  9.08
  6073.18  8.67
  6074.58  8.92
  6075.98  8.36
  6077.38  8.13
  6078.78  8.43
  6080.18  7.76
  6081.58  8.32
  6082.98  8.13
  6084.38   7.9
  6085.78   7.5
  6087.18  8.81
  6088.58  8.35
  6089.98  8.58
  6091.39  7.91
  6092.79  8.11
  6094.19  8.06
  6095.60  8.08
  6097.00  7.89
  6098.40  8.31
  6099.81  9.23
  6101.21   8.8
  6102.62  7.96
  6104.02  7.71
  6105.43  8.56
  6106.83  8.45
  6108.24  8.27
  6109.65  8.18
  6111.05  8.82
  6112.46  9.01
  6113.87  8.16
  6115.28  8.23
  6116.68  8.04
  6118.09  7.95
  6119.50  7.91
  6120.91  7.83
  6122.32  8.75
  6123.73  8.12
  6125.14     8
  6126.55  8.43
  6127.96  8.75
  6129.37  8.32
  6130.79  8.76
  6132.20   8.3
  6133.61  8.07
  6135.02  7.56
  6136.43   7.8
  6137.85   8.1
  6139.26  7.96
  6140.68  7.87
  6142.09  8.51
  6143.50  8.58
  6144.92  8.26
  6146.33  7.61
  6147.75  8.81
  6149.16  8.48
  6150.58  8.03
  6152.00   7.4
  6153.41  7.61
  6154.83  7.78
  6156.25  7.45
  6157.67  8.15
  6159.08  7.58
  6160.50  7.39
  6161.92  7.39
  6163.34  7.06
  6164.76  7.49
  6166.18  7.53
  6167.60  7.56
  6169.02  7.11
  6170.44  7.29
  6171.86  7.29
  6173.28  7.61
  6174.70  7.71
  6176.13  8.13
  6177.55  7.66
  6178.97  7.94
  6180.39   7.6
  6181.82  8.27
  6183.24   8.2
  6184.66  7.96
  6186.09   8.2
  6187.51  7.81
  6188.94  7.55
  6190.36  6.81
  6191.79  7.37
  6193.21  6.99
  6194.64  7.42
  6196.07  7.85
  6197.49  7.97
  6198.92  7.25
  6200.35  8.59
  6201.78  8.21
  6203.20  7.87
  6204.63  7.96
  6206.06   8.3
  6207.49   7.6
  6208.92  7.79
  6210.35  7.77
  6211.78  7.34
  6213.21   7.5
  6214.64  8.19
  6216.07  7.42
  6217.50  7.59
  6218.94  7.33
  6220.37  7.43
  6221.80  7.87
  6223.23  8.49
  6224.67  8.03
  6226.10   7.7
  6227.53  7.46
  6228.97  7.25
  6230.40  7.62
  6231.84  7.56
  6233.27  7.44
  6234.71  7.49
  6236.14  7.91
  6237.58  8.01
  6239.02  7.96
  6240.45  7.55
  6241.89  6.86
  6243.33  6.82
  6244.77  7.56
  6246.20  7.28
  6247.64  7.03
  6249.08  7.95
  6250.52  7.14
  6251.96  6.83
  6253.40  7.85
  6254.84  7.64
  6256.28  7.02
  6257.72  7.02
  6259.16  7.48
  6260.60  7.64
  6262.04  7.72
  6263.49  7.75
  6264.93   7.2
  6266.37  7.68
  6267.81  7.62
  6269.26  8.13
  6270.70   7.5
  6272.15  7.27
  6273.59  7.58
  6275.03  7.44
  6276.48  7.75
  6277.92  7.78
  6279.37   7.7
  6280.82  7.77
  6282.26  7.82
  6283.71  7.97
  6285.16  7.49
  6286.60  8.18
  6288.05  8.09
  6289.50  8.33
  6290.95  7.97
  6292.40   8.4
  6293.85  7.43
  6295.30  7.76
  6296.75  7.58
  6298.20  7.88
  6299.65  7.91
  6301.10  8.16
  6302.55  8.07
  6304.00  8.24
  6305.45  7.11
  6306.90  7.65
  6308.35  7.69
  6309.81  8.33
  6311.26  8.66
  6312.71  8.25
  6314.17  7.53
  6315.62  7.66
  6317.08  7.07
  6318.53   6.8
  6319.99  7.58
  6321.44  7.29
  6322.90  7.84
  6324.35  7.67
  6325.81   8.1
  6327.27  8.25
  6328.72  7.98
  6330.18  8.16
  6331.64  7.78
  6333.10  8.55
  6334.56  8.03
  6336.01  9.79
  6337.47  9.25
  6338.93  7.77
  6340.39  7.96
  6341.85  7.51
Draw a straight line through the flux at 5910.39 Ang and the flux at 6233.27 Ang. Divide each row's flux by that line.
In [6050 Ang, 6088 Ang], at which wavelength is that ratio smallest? 6085.78 Ang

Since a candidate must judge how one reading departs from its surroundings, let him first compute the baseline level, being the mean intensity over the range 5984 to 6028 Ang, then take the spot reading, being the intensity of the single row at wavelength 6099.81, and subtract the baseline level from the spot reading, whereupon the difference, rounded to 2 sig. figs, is 1.1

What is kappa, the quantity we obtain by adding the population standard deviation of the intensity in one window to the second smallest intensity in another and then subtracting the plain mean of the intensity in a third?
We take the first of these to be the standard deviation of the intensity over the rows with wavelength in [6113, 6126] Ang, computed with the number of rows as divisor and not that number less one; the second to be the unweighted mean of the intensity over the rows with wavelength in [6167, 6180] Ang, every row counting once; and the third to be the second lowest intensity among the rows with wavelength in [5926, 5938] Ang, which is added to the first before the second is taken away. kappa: 0.8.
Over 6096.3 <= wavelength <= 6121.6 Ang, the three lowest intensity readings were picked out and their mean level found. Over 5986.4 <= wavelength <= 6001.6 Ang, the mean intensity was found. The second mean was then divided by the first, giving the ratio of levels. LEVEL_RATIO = 1.05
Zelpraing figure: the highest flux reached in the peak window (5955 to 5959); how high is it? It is 8.23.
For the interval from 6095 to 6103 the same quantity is 9.23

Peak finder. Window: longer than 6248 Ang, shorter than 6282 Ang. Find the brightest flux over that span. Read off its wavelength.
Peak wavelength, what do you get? 6269.26 Ang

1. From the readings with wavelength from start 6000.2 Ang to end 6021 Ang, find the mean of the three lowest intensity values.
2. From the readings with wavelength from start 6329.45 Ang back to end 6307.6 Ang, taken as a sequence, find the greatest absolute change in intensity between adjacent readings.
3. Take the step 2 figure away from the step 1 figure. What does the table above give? 6.79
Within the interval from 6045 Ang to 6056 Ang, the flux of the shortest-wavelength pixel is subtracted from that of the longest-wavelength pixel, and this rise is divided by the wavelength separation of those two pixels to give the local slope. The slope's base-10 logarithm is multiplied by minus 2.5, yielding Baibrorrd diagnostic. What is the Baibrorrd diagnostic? 6.0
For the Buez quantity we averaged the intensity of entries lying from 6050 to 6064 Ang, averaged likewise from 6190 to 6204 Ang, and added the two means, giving 16.0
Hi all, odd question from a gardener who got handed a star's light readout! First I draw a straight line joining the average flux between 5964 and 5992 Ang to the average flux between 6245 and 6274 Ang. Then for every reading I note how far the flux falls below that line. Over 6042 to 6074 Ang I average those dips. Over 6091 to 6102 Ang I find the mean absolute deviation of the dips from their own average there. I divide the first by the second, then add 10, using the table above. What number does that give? 8.8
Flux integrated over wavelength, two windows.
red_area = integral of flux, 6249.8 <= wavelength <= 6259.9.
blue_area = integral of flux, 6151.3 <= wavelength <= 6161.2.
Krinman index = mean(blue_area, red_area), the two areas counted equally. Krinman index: 75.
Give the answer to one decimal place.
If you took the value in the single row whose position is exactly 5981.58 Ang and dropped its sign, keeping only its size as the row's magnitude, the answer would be 8.6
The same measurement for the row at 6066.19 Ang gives 9.0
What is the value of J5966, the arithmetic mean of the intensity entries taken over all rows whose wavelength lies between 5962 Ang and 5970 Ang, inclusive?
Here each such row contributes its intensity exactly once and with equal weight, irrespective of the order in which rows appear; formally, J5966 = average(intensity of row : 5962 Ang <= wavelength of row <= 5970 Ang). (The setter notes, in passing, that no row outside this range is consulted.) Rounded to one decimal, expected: 8.3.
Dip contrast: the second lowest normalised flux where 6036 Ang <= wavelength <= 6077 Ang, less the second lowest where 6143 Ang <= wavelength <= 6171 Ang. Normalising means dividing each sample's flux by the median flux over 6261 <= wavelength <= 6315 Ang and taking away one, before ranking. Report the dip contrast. 0.10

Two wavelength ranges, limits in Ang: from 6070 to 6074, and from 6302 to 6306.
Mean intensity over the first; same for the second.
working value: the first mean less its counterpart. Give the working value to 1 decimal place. 1.1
